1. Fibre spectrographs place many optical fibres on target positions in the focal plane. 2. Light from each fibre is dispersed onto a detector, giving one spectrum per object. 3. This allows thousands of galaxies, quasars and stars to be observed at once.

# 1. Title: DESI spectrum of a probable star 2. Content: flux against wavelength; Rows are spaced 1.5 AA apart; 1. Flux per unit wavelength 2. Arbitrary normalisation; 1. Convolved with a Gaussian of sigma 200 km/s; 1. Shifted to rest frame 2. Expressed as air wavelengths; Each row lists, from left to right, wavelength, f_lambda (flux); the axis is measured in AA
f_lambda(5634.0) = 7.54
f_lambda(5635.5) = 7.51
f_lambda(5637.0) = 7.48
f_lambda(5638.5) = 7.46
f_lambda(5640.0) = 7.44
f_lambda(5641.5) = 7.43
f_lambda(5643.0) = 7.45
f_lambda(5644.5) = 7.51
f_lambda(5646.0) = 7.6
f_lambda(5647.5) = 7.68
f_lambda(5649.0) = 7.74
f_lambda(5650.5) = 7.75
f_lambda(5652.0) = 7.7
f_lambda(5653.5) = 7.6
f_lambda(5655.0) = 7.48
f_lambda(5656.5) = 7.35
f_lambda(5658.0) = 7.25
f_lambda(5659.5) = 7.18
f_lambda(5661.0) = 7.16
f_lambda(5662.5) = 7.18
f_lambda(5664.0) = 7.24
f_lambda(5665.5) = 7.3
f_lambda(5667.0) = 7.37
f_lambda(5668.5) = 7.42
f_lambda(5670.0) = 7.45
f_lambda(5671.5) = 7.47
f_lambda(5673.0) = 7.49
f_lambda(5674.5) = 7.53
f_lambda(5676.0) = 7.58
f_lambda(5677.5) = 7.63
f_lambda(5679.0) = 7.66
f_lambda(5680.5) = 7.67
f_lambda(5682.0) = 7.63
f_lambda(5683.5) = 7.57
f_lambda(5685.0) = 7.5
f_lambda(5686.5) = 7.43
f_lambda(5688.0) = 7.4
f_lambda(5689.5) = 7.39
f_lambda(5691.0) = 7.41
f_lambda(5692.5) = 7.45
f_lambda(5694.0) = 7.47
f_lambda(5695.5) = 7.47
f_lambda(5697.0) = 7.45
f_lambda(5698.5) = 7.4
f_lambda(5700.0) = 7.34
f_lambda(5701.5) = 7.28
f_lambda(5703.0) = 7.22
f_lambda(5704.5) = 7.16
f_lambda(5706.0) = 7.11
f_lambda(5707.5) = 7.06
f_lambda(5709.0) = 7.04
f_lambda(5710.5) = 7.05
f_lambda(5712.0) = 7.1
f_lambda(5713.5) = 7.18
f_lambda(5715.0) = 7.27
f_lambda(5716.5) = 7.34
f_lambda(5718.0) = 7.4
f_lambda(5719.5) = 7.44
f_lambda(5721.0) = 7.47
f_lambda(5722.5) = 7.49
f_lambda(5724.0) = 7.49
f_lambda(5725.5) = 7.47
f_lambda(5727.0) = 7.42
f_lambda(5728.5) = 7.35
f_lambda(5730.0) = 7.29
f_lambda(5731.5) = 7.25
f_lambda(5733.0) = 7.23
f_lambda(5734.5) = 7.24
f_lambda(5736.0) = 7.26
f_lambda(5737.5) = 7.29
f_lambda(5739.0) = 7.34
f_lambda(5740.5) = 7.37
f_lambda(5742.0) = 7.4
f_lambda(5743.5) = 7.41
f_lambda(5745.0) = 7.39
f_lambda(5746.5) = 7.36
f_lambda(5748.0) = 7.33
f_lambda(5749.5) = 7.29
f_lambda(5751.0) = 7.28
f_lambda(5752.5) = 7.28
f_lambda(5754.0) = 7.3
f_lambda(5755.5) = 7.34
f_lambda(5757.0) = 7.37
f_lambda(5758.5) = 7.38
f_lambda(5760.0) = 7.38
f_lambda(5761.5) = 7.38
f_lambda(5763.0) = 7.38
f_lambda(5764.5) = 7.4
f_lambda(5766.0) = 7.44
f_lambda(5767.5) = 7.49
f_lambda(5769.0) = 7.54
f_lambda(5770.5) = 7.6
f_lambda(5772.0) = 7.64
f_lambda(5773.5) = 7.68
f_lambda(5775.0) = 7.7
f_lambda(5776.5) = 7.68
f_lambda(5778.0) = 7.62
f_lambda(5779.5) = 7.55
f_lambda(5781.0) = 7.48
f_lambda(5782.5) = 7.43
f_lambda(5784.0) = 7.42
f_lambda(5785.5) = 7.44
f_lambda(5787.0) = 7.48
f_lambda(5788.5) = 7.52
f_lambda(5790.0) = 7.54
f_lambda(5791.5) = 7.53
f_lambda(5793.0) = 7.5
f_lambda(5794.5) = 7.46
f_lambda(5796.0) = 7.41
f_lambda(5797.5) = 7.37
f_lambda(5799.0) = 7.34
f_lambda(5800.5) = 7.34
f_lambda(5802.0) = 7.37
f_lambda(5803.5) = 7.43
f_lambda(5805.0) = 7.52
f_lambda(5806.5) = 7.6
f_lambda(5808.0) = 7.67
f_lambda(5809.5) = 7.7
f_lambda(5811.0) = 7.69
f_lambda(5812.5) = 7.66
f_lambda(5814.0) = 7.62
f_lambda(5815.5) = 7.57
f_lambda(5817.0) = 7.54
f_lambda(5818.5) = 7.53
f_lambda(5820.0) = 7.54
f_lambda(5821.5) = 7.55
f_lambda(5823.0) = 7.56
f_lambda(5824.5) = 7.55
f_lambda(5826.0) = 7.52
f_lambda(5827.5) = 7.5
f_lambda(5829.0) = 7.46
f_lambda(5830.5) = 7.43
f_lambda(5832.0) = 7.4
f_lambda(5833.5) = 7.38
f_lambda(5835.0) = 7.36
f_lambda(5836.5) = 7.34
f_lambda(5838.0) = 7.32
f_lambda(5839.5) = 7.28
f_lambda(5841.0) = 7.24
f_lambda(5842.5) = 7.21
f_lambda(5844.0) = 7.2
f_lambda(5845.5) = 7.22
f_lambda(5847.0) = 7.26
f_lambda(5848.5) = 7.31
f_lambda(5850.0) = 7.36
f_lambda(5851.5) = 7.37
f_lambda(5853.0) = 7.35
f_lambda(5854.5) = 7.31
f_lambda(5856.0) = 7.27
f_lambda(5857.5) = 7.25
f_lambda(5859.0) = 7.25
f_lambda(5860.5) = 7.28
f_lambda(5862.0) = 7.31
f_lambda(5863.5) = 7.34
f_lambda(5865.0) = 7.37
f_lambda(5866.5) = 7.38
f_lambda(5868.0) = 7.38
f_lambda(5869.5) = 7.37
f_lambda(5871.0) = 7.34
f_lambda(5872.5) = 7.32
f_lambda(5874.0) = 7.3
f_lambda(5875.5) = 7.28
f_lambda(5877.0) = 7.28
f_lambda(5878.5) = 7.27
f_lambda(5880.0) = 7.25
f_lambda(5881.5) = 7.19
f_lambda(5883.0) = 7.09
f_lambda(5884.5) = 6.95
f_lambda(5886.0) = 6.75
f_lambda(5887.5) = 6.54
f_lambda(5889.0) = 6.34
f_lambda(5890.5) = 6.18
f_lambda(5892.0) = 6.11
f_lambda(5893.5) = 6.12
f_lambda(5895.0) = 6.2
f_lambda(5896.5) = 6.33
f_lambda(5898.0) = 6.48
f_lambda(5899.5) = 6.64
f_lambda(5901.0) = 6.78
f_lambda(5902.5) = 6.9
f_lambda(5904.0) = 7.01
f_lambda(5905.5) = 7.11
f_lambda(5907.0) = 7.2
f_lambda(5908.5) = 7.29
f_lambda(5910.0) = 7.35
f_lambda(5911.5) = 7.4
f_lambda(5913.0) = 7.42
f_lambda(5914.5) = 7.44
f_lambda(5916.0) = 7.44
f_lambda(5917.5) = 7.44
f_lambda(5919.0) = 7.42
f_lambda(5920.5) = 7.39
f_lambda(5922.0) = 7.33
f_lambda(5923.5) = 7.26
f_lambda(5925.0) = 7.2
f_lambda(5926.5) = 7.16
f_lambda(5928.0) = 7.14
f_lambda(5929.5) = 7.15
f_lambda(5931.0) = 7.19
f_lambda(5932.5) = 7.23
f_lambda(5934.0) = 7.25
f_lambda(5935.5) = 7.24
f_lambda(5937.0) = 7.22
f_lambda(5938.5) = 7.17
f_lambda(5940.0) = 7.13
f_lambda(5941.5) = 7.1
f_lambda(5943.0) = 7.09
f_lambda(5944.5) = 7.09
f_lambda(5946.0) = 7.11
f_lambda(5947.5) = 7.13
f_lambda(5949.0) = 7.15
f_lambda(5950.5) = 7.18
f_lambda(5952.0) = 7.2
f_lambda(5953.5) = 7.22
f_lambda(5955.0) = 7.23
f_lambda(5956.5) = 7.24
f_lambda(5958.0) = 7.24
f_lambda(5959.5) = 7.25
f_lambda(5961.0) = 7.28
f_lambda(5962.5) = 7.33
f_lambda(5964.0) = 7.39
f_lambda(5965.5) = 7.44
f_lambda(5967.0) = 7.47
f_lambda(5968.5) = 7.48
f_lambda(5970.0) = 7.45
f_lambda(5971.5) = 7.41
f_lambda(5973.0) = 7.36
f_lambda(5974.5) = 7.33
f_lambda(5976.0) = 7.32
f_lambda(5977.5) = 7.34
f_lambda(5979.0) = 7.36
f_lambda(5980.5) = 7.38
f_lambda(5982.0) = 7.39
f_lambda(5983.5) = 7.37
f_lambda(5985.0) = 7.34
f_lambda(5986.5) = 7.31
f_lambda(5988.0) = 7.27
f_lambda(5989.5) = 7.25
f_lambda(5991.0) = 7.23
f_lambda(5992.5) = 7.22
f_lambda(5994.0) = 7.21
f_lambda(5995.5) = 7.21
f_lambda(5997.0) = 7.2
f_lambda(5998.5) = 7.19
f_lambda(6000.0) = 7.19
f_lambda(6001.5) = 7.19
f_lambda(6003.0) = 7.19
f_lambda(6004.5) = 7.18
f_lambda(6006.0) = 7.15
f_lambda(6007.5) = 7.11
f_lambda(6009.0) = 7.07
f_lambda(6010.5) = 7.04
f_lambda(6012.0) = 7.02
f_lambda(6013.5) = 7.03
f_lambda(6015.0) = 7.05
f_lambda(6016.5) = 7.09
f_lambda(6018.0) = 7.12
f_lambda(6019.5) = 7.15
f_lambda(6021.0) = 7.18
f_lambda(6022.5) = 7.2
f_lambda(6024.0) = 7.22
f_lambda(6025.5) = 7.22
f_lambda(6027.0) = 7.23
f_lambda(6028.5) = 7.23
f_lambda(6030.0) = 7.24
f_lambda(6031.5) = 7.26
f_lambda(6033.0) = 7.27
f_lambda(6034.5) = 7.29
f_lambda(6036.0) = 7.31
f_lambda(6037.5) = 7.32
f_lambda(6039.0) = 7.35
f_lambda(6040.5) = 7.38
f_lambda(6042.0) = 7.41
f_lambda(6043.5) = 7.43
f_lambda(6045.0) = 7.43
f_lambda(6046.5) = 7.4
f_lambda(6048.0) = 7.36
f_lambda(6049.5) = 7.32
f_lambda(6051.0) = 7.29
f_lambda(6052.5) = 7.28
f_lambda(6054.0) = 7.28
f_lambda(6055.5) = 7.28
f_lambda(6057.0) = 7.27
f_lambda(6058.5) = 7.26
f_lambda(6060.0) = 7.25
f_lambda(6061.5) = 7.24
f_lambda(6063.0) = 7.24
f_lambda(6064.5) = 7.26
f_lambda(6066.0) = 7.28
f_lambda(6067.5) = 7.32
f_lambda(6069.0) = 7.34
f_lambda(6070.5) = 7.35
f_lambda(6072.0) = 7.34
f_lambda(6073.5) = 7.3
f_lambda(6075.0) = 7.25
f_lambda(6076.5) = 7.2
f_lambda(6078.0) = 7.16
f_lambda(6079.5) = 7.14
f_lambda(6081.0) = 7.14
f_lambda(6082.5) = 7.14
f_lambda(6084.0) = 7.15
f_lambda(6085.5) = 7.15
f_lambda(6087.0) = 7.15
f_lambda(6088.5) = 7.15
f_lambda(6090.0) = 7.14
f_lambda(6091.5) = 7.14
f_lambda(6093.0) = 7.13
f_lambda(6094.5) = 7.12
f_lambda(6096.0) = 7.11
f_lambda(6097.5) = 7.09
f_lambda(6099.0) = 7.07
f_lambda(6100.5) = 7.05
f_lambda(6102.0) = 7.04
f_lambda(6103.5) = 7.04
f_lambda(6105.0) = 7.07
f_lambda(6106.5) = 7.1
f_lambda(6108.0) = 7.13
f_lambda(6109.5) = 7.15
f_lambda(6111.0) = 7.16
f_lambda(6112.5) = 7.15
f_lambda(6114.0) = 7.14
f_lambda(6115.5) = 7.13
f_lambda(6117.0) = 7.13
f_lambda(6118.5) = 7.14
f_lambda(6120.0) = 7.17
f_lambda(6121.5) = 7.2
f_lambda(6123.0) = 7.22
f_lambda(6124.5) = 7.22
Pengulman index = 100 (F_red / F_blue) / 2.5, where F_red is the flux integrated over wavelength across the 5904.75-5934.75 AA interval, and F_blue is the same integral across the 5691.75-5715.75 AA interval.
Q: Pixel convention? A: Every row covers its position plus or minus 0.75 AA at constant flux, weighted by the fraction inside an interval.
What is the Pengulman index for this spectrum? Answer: 50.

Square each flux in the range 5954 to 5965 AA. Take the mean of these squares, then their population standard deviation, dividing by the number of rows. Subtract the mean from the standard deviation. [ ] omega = -52.2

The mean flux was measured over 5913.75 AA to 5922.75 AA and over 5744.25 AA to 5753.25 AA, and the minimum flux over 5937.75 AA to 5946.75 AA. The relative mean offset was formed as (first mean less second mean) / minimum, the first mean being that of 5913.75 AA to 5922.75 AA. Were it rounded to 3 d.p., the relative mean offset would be 0.012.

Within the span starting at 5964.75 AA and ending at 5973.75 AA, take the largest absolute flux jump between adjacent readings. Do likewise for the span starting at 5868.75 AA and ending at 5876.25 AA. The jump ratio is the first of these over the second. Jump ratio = 1.7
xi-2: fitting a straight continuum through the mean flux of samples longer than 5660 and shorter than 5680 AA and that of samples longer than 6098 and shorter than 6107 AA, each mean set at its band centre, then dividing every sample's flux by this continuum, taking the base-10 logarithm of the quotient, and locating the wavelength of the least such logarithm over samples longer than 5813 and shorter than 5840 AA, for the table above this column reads 5839.5 AA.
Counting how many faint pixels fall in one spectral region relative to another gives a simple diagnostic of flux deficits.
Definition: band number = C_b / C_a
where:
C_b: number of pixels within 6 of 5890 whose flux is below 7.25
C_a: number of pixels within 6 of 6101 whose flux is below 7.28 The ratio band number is 1.0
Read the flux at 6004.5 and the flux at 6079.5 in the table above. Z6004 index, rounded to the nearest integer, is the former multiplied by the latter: 51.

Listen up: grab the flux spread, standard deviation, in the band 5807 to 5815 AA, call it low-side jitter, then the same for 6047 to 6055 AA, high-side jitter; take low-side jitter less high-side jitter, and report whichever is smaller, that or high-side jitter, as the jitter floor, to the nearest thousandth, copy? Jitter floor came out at -0.003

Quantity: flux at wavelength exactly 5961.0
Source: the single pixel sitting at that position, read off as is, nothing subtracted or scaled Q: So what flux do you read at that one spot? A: 7.28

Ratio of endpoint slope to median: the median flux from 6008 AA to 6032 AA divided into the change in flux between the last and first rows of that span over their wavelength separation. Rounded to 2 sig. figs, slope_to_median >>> 0.0012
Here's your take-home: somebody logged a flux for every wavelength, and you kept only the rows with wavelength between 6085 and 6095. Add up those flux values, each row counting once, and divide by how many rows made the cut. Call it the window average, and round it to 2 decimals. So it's 7.14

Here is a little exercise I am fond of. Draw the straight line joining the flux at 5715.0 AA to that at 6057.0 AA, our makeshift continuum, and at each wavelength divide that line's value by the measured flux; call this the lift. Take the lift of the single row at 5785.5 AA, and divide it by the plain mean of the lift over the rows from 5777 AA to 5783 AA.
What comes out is 1.01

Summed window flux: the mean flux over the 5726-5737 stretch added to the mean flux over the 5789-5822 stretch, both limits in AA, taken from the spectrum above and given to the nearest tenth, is 14.8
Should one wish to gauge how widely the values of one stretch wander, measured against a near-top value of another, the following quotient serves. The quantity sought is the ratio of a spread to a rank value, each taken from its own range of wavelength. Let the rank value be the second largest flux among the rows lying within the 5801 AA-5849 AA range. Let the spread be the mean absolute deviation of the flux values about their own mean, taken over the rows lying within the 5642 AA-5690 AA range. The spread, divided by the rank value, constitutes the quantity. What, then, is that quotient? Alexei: 0.018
